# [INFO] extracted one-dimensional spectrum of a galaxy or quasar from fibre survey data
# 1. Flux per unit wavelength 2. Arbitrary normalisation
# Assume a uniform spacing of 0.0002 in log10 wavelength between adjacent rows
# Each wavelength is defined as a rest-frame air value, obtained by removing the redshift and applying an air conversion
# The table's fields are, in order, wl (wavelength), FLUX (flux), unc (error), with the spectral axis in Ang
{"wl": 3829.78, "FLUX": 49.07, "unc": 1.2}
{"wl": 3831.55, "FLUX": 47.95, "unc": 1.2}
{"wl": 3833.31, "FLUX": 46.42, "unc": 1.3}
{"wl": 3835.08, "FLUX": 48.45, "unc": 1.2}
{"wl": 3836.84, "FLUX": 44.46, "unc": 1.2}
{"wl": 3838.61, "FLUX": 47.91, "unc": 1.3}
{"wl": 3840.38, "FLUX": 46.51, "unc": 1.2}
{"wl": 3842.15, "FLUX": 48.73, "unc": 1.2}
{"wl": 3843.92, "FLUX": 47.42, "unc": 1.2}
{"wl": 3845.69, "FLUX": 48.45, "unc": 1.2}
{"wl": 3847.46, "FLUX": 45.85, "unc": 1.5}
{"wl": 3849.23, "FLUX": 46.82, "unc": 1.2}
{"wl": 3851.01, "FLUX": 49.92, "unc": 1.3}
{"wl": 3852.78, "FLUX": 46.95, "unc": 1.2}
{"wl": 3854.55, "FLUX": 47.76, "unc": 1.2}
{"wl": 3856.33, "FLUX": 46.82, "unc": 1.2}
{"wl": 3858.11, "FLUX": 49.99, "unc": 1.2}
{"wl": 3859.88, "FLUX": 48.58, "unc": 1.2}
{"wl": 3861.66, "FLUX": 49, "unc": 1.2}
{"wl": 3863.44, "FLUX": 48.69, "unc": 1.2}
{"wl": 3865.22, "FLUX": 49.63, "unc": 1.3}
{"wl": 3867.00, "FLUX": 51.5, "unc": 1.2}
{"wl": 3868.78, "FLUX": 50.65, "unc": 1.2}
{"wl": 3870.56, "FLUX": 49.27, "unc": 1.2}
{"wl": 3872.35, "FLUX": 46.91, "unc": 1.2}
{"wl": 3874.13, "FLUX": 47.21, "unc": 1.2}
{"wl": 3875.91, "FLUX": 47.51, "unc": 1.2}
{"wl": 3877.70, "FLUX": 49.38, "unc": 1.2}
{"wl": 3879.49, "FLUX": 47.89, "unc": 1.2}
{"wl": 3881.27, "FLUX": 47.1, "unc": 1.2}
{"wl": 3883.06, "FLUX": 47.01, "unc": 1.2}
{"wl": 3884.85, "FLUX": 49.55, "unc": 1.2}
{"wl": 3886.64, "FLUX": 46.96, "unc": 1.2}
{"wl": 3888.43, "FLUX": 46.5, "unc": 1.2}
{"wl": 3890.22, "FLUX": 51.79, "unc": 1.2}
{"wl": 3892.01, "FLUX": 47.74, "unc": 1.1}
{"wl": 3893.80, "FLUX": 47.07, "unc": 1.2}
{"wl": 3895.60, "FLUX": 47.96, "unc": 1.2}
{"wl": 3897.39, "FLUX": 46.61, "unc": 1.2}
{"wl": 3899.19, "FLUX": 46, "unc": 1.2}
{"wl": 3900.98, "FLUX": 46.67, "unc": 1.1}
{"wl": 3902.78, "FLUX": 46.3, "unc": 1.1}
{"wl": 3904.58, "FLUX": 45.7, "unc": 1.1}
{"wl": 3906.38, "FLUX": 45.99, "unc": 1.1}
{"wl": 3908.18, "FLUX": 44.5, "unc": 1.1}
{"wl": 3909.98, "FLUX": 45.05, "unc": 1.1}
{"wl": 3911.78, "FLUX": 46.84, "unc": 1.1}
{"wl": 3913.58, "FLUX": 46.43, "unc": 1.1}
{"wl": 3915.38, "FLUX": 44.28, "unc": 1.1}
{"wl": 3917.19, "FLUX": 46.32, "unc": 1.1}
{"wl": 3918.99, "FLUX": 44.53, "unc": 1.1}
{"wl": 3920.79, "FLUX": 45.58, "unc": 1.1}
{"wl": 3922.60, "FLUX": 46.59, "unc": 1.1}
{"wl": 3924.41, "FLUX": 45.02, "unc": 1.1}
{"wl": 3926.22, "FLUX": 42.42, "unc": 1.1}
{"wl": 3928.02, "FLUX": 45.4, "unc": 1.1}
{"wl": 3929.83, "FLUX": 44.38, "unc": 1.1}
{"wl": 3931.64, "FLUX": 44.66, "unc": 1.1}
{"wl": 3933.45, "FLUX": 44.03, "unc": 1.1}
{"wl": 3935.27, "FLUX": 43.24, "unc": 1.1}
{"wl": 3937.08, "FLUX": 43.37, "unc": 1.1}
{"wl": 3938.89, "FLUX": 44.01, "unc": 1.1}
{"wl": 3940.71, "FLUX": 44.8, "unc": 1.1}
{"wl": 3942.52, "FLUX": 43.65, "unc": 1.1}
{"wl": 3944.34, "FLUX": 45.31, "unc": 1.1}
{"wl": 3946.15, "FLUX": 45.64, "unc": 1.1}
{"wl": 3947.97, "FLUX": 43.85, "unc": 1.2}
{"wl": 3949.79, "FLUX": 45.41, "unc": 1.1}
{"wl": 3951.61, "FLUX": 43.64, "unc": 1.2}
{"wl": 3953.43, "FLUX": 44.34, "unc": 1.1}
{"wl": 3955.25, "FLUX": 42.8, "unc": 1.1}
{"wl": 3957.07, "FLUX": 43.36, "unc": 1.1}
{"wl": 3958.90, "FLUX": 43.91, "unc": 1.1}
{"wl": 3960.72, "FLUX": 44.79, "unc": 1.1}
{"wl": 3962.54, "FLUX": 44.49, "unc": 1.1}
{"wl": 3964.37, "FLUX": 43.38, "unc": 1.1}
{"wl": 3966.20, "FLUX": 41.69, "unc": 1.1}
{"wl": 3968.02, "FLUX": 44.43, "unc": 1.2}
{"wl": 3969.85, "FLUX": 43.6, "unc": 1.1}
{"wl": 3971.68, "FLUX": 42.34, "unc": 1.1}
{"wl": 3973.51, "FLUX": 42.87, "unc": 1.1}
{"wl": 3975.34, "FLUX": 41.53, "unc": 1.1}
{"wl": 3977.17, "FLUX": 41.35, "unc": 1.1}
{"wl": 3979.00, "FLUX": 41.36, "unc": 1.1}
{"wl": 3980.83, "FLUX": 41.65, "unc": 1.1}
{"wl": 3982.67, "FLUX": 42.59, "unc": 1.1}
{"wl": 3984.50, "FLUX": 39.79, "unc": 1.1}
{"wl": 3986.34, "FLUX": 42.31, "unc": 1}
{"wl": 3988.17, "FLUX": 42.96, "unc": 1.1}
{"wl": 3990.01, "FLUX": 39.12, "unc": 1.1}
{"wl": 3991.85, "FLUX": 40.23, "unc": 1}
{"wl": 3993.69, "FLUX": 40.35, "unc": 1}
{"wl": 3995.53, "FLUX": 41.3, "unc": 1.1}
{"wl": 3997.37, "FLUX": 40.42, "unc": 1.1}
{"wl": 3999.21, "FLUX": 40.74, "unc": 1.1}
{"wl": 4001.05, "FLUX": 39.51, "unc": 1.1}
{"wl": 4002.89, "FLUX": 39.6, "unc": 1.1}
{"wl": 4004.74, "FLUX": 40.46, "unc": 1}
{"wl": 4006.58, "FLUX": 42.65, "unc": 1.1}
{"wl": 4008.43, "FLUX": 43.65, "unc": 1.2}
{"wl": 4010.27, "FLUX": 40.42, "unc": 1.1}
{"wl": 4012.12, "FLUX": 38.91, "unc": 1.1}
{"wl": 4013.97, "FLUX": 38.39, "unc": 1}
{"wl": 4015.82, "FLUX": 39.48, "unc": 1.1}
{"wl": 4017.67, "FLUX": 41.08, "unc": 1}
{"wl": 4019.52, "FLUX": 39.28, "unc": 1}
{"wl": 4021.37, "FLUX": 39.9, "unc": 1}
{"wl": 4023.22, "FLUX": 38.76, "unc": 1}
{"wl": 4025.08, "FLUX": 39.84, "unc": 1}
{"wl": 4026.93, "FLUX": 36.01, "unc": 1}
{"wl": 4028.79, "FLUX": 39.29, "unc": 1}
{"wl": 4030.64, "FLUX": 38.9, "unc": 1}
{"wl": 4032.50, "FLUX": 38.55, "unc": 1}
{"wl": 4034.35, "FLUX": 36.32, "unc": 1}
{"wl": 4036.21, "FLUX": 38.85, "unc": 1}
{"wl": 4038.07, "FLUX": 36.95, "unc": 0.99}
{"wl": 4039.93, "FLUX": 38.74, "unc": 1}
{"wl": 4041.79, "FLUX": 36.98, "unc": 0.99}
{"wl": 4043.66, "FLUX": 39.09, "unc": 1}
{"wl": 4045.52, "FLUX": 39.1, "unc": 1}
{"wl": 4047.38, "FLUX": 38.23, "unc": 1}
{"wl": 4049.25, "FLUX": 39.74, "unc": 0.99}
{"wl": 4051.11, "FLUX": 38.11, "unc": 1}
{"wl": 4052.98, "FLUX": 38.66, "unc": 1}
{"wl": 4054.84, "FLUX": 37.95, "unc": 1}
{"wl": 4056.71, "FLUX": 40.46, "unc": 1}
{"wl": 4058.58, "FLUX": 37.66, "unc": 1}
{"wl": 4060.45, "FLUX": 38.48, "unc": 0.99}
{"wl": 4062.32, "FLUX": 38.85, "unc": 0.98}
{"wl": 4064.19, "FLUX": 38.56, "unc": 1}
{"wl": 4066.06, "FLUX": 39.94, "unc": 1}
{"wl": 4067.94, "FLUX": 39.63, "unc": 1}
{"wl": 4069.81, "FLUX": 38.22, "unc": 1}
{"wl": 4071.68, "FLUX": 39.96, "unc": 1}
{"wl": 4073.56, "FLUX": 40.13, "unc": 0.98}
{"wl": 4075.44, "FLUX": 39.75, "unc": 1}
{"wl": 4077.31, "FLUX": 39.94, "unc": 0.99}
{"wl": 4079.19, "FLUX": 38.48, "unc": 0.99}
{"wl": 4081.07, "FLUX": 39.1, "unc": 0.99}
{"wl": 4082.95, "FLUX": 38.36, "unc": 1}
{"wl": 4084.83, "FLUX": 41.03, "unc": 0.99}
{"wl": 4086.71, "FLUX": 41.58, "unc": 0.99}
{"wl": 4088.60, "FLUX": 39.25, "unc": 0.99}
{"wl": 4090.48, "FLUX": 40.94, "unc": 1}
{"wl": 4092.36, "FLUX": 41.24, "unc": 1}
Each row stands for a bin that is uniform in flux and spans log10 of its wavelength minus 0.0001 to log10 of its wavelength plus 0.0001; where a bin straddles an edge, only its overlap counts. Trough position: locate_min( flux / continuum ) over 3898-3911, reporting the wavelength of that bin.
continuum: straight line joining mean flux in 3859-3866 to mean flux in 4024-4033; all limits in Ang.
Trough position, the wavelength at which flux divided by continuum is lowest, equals 3908.18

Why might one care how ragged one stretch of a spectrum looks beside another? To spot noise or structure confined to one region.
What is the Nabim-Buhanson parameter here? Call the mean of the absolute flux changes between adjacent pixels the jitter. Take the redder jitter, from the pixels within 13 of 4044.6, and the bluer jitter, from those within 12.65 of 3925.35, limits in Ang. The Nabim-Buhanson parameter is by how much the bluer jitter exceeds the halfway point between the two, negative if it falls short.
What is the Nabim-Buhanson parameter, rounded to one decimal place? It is -0.1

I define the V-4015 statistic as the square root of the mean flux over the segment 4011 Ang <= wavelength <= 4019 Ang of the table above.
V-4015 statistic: 6.28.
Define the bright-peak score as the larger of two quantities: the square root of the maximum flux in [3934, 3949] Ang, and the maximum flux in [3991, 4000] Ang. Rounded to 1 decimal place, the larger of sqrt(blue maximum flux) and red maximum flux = 41.3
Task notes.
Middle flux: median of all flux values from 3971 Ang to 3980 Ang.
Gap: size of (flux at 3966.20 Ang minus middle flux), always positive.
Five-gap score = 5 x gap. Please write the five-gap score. 1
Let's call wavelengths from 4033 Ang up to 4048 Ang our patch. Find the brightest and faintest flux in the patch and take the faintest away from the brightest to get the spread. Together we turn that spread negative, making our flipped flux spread -2.8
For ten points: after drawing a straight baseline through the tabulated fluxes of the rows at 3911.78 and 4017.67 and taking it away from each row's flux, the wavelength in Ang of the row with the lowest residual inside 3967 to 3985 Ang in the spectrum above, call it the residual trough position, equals 3984.50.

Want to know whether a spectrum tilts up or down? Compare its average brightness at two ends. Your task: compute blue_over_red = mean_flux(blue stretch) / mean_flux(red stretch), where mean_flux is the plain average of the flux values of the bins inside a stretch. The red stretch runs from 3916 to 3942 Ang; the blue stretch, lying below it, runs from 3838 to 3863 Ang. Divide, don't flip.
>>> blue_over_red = 1.07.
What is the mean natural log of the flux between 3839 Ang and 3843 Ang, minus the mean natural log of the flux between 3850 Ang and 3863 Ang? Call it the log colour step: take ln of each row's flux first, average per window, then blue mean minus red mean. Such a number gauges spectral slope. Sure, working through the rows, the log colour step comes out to -0.02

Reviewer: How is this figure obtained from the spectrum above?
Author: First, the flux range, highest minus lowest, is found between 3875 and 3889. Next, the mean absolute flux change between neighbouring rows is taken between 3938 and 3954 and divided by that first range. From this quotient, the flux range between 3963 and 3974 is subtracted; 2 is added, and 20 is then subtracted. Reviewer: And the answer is -20.3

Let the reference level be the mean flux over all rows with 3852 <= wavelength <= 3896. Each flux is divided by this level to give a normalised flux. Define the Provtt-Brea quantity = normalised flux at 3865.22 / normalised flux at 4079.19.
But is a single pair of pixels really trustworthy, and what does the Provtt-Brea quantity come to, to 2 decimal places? 1.29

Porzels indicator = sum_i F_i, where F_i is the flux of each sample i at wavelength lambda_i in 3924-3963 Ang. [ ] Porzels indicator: 973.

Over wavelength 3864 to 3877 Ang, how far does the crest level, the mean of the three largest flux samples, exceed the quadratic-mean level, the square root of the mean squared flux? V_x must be 1.61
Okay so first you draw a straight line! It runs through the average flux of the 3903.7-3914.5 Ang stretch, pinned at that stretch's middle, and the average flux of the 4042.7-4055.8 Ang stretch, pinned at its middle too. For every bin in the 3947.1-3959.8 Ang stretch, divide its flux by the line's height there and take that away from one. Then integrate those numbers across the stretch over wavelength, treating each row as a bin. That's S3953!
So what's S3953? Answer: -0.11 Ang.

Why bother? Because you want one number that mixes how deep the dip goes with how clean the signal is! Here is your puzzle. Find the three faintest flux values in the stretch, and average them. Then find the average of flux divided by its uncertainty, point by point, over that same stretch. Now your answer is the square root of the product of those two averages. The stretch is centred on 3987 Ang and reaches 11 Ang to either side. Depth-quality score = 39.0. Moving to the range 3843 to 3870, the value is 42.9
